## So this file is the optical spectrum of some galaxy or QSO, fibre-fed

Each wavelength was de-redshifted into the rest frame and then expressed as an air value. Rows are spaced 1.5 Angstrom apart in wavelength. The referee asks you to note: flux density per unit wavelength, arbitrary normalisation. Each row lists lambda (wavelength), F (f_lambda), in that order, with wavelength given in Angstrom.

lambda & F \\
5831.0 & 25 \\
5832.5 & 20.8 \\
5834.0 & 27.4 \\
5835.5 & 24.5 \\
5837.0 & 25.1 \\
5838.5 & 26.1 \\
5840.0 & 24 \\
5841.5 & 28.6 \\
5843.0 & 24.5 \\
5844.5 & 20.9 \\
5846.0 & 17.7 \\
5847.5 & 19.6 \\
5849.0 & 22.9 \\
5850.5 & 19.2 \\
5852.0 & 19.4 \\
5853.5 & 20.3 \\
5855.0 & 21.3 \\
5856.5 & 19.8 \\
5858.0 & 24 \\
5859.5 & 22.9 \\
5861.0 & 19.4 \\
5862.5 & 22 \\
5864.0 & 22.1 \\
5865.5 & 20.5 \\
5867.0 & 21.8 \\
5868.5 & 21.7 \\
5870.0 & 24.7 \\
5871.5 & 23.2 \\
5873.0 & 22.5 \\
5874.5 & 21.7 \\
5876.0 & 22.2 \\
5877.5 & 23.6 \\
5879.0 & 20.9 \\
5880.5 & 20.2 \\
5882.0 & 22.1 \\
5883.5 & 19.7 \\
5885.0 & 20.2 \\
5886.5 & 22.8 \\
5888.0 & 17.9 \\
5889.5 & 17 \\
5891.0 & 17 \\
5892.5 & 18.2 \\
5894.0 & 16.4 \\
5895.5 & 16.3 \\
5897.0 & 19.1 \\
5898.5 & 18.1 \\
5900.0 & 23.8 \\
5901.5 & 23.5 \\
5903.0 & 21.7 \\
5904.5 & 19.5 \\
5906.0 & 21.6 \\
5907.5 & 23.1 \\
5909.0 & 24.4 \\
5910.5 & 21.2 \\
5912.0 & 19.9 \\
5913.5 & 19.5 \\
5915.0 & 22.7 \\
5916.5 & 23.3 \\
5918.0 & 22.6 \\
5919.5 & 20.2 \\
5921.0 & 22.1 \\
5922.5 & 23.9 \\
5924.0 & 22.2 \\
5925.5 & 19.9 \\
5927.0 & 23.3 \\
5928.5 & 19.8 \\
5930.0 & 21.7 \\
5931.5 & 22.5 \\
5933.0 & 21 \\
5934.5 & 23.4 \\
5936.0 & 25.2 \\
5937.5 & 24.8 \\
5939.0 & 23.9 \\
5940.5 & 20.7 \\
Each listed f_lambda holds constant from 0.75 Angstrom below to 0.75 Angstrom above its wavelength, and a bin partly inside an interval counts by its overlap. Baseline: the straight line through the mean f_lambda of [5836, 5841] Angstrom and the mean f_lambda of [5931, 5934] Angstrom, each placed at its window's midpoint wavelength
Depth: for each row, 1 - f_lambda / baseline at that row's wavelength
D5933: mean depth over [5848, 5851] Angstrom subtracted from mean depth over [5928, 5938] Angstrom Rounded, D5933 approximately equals -0.189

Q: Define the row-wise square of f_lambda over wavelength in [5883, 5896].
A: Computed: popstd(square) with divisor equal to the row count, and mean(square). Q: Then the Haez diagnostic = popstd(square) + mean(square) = 421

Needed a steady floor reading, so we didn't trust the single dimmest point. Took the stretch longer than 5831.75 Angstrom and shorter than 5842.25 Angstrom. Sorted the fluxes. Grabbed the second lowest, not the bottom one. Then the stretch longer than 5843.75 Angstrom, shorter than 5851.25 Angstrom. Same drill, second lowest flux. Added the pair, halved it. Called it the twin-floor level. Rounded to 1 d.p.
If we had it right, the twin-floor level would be 21.6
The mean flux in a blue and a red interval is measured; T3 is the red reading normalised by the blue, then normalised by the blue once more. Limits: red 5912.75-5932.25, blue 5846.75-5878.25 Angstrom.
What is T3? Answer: 0.0465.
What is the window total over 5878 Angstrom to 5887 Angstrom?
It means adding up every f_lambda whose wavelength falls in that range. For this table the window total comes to 125.9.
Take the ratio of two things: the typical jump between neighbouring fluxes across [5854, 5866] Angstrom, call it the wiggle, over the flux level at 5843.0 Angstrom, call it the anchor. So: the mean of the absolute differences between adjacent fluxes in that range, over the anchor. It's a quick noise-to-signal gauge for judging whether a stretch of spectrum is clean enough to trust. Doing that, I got 0.09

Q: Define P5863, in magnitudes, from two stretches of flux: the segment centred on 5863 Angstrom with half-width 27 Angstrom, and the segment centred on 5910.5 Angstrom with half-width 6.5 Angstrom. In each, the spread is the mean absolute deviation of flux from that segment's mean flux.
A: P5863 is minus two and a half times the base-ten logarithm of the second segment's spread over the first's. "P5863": 0.25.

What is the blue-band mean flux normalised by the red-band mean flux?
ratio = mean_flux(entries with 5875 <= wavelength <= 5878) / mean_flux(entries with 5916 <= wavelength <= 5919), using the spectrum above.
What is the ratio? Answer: 1.00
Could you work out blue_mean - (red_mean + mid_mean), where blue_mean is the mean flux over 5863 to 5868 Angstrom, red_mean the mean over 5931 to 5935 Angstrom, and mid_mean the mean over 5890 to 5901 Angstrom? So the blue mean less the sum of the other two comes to -19.2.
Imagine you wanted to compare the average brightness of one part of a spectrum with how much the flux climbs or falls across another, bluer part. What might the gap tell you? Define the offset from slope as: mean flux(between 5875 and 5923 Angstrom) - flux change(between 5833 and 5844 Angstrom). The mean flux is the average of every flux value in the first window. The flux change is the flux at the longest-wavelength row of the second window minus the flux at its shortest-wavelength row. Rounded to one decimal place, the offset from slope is 23.7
